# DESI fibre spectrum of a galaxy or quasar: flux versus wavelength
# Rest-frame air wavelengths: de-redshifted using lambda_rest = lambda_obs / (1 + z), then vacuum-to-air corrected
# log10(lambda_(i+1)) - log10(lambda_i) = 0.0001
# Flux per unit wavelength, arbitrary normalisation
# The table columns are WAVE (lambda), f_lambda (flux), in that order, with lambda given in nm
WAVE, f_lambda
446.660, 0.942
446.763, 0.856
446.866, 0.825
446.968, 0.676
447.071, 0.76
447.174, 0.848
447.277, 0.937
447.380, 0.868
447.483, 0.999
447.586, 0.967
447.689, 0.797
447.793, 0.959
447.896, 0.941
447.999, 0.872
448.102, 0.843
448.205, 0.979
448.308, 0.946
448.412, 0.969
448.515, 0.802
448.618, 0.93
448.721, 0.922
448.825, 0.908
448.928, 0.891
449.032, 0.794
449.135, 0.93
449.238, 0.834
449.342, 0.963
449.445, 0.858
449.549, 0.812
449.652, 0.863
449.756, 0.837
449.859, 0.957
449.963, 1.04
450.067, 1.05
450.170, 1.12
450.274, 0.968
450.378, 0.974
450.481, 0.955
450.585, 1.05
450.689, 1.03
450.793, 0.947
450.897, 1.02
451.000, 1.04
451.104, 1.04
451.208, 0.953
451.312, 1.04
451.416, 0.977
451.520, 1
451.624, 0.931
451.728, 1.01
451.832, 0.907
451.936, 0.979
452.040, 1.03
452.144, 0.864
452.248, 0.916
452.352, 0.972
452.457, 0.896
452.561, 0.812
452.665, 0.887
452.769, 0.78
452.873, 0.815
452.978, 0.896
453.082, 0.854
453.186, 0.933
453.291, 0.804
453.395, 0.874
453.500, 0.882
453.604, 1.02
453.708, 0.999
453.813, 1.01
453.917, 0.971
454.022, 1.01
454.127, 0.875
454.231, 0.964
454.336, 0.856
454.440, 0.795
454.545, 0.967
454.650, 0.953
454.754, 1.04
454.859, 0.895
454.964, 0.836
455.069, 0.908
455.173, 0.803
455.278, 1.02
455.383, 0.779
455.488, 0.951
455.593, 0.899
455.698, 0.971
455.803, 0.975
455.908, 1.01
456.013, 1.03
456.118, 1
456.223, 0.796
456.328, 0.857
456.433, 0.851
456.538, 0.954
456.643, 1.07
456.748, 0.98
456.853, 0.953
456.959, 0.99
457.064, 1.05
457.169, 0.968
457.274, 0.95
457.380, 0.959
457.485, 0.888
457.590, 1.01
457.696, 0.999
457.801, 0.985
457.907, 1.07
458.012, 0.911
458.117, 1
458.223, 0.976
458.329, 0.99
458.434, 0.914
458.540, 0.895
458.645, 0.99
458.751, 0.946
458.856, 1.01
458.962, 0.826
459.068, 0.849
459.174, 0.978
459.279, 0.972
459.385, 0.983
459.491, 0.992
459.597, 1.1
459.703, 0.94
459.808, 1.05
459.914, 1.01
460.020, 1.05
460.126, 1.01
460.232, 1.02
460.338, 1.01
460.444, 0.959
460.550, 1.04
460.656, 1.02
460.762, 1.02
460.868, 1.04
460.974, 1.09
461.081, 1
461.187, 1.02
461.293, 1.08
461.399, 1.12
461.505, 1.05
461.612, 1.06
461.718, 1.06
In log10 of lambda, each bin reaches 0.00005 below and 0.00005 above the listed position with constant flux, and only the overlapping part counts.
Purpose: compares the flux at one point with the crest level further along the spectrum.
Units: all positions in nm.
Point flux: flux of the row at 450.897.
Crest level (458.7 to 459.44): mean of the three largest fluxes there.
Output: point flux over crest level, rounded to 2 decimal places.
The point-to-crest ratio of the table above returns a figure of 1.03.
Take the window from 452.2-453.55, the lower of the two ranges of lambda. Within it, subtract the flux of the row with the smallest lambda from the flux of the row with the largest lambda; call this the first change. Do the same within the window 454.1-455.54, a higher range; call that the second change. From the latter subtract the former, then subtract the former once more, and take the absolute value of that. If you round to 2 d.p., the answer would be 0.14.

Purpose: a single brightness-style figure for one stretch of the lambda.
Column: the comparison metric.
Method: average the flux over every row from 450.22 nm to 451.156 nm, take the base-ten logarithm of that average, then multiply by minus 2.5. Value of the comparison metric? -0.003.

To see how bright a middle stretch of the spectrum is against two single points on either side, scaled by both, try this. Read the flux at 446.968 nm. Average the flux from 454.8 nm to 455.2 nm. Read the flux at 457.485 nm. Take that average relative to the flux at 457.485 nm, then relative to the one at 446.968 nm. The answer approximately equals 1.4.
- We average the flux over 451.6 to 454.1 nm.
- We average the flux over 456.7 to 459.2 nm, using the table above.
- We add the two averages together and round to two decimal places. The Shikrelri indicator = 1.88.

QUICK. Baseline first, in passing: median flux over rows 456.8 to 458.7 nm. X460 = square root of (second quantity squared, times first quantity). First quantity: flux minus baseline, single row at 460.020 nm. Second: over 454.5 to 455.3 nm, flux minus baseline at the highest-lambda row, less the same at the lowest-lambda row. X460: 0.014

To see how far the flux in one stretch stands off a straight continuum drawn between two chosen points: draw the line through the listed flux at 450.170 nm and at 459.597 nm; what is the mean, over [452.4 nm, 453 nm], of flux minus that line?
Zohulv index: -0.27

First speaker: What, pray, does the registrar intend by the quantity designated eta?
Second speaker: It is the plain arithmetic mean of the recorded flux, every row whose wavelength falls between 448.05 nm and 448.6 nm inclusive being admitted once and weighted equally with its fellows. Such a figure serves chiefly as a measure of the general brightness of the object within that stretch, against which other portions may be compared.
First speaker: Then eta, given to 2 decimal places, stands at 0.91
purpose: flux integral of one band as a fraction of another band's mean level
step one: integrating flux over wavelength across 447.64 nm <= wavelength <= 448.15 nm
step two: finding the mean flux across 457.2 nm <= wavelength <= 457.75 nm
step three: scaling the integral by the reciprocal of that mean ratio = 0.47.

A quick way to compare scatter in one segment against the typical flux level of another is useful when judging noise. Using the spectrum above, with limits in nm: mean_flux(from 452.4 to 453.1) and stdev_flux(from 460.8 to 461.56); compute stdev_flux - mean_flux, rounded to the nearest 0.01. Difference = -0.81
